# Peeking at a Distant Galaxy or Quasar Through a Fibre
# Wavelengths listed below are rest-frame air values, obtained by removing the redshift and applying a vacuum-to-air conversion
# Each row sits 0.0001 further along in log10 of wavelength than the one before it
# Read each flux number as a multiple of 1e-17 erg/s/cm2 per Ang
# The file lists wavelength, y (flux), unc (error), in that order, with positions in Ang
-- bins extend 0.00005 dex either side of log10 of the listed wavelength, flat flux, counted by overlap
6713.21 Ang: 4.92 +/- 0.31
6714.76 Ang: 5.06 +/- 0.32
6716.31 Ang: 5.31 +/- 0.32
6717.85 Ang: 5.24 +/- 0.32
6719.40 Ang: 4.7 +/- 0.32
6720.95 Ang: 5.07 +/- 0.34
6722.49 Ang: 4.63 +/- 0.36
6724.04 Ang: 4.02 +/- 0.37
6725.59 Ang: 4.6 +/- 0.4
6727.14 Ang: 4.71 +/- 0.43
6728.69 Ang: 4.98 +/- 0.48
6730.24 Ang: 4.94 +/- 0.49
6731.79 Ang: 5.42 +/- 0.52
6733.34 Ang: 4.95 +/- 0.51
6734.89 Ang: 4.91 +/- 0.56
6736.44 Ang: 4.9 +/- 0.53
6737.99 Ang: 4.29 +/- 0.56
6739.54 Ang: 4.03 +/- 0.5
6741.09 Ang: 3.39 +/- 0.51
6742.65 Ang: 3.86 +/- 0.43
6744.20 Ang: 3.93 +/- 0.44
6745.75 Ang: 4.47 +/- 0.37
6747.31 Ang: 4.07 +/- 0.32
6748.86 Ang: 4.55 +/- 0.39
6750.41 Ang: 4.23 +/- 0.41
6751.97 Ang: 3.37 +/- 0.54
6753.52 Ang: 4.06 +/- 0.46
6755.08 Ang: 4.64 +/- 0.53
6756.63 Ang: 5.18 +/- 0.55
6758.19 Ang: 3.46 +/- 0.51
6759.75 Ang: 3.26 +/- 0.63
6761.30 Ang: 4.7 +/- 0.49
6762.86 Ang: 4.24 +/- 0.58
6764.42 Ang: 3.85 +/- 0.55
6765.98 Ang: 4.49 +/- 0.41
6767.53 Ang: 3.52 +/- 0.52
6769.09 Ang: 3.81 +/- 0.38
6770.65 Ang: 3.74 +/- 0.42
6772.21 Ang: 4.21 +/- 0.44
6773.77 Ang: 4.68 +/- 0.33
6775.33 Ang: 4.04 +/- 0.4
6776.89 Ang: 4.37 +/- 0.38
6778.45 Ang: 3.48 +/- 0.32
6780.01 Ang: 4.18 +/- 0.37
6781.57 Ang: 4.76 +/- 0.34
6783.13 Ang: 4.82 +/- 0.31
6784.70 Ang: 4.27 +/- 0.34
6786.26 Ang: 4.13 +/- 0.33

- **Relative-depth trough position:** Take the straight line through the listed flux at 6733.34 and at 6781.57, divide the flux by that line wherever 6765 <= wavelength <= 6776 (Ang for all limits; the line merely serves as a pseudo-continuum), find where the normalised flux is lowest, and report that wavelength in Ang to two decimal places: 6767.53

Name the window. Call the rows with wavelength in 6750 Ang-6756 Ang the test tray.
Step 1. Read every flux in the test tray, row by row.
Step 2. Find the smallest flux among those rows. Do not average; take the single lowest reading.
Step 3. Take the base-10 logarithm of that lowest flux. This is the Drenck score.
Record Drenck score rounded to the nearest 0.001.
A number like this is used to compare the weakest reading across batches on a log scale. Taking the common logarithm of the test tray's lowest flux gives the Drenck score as 0.528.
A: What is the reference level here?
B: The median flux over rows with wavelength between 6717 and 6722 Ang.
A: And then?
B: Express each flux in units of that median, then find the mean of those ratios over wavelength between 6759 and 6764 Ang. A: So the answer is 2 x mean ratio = 1.60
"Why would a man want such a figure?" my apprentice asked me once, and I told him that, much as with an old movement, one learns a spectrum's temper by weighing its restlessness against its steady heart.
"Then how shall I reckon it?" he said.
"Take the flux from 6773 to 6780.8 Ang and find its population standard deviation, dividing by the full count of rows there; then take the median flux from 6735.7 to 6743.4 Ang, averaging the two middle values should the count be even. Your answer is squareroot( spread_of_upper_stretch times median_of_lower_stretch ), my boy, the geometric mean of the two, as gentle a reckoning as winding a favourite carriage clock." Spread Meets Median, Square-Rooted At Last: 1.27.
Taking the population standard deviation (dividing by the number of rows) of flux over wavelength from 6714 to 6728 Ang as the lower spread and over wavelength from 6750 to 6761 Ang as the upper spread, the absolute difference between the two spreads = 0.29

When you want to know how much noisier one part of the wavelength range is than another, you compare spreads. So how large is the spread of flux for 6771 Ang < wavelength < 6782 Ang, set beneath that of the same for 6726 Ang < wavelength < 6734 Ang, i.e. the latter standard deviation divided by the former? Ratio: 0.6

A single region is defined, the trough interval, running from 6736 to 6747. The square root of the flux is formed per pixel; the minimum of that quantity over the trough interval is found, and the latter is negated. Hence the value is -1.84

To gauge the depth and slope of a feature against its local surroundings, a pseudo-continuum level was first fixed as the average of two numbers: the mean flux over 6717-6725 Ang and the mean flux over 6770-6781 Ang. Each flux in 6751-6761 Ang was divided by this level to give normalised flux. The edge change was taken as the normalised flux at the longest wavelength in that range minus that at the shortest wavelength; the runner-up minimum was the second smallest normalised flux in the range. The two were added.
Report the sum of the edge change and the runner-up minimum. 0.74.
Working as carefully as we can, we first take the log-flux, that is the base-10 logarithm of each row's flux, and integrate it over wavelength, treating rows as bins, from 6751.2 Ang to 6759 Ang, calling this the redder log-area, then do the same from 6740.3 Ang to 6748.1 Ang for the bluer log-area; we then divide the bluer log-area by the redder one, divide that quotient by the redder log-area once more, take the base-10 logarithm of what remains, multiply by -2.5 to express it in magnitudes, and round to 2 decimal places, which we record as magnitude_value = 1.72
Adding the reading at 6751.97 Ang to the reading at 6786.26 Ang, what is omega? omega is 7.5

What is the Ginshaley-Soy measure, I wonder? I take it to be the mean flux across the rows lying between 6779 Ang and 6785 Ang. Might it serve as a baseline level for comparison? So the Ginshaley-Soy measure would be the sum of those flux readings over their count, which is 4.5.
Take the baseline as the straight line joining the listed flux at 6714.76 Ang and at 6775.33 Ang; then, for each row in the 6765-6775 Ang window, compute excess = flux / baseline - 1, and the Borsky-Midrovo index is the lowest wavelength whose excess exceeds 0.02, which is 6765.98 Ang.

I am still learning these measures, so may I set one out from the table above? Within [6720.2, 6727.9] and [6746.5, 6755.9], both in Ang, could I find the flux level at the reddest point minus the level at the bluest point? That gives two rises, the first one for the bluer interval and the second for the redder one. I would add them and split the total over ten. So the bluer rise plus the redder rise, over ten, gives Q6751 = 0.02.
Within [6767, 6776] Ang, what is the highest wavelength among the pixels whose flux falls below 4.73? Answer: 6775.33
